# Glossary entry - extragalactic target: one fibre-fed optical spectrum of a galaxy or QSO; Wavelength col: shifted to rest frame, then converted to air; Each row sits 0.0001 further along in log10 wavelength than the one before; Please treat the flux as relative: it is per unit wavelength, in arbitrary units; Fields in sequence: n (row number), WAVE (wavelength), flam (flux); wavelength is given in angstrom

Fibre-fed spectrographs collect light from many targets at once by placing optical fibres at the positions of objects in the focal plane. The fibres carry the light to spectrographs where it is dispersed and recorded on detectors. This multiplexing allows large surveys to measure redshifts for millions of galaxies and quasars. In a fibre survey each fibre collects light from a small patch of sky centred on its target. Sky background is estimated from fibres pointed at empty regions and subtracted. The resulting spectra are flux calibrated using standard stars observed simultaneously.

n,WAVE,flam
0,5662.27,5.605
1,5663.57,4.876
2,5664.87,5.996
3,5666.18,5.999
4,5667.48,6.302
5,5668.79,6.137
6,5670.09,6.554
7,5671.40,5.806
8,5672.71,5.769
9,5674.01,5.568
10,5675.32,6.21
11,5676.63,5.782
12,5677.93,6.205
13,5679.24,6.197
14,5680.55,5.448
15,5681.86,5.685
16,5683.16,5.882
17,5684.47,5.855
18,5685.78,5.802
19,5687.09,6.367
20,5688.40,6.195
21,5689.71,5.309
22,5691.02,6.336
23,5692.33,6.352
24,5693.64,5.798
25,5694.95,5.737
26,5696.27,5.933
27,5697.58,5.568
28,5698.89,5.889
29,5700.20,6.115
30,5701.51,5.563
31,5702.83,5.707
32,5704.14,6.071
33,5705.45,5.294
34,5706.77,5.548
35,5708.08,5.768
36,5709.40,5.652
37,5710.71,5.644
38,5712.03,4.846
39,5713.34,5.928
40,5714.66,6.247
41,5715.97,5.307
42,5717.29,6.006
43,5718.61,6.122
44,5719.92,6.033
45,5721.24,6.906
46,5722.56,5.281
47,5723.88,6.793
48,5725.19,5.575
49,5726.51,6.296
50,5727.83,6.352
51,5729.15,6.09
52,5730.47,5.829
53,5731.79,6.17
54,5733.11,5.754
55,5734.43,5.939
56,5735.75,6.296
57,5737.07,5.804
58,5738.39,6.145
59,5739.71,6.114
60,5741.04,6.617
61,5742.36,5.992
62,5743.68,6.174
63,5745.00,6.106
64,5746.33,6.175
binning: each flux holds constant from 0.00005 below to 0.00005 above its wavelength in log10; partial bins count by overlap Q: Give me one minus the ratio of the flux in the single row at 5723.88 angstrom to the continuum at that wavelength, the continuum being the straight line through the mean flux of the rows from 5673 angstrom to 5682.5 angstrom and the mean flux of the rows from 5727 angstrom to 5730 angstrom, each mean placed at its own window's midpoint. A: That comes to -0.10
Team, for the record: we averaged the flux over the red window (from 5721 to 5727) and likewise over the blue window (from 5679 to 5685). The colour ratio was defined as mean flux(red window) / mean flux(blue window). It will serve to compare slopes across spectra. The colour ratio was 1.06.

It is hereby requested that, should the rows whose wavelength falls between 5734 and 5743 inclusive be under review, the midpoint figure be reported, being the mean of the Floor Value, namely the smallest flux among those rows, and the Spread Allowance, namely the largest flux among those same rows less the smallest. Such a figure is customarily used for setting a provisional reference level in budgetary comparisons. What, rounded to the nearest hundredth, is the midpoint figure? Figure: 3.31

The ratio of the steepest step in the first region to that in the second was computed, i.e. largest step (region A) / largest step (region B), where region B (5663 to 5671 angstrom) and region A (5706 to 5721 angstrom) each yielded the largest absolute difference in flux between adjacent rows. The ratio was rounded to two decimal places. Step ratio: 0.97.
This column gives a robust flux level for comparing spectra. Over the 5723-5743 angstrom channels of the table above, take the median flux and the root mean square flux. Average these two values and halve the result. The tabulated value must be 3.06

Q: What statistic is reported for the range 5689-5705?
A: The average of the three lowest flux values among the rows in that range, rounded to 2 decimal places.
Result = 5.48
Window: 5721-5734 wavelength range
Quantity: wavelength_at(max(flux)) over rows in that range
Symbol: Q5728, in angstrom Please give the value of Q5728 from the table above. 5721.24 angstrom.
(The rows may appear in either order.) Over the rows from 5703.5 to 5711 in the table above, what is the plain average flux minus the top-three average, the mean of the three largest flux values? -0.17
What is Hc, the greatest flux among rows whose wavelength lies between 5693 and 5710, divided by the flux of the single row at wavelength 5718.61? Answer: 1.00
